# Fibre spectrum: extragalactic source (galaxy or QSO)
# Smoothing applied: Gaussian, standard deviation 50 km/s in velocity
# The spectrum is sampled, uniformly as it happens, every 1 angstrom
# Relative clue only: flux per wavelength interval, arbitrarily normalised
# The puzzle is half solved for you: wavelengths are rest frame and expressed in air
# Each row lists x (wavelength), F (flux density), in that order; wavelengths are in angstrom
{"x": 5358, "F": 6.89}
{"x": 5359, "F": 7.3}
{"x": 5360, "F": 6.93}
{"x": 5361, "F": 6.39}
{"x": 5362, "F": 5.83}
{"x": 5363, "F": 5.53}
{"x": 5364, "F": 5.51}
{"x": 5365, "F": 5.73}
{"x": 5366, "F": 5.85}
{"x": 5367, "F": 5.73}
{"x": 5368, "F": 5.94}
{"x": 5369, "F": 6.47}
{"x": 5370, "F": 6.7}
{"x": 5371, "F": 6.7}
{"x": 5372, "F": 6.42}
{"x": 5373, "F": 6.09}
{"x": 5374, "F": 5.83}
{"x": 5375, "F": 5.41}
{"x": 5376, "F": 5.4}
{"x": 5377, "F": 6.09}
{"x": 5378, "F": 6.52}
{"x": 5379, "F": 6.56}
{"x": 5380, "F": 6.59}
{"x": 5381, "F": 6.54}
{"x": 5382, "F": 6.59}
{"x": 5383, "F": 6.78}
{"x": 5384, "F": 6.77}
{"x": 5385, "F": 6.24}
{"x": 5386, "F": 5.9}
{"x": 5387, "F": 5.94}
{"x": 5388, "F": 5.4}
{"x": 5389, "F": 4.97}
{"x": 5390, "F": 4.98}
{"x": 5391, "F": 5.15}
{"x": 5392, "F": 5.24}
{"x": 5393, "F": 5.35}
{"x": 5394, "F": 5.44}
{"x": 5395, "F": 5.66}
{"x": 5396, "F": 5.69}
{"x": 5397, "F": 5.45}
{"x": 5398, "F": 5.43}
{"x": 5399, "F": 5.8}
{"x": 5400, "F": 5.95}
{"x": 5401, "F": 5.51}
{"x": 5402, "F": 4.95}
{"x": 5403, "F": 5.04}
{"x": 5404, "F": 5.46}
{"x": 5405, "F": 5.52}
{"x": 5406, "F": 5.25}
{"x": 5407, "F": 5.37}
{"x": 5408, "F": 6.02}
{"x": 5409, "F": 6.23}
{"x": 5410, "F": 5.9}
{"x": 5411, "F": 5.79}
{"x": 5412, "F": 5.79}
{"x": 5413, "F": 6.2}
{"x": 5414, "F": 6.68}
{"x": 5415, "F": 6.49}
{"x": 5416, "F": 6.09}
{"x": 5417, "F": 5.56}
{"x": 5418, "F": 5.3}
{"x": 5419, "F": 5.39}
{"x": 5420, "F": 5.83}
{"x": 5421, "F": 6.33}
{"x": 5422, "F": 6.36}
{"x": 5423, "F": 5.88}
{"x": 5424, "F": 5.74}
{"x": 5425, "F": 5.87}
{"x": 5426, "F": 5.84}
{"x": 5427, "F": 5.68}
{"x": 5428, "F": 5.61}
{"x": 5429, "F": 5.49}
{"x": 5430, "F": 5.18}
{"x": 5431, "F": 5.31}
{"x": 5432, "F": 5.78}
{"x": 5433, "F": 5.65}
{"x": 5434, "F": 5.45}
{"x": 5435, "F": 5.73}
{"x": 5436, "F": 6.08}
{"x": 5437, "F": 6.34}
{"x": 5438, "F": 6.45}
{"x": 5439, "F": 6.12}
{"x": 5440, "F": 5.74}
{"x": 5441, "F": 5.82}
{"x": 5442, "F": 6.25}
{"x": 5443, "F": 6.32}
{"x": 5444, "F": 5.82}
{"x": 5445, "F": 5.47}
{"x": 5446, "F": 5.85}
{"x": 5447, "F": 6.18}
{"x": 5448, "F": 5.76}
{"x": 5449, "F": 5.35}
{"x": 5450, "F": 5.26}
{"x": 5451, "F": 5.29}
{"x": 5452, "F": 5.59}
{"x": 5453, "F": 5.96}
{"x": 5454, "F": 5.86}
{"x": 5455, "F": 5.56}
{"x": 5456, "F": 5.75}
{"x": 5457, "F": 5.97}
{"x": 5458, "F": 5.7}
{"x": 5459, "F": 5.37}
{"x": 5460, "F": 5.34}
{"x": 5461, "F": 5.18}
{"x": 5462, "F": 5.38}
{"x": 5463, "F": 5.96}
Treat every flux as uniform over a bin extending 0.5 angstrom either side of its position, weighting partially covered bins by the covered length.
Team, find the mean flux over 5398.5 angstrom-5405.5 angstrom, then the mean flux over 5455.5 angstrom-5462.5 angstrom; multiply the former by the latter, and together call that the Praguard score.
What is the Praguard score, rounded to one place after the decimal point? 30.2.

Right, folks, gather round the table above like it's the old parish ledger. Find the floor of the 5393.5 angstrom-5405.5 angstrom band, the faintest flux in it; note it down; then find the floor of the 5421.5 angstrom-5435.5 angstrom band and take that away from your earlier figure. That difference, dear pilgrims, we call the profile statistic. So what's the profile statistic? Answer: -0.23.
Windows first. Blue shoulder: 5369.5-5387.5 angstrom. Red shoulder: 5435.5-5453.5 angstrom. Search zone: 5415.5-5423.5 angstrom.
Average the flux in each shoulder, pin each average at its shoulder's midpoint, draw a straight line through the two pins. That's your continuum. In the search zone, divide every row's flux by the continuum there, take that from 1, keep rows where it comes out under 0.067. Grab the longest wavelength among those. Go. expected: 5423 angstrom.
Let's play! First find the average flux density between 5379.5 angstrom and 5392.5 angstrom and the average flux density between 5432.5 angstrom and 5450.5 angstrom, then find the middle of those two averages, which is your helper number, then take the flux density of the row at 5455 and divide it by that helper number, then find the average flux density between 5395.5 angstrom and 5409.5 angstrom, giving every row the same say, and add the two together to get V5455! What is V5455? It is 6.49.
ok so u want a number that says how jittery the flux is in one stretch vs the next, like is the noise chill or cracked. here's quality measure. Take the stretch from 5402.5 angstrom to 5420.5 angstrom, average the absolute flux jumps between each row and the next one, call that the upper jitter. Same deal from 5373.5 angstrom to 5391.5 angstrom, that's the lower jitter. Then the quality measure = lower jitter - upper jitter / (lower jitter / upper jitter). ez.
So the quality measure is -0.13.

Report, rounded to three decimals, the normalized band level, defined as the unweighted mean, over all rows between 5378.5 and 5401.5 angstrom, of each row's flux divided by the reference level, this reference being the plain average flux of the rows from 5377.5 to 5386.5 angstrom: 0.896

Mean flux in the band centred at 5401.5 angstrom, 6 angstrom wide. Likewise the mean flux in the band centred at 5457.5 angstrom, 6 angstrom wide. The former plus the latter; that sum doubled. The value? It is 22.1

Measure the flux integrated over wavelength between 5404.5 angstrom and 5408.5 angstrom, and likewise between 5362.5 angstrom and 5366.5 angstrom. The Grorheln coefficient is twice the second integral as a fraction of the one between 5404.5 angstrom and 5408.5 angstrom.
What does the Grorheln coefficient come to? 2.0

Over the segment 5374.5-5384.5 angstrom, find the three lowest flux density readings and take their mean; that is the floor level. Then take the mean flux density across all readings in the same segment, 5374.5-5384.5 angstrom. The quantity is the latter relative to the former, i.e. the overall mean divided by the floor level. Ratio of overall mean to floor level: 1.12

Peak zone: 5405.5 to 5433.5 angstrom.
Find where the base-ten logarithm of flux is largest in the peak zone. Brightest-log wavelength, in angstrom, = 5414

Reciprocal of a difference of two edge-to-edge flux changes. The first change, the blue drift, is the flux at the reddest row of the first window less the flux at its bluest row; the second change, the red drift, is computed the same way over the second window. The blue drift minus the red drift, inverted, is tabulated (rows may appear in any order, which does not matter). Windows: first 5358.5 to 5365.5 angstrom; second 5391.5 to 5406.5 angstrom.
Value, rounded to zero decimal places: -1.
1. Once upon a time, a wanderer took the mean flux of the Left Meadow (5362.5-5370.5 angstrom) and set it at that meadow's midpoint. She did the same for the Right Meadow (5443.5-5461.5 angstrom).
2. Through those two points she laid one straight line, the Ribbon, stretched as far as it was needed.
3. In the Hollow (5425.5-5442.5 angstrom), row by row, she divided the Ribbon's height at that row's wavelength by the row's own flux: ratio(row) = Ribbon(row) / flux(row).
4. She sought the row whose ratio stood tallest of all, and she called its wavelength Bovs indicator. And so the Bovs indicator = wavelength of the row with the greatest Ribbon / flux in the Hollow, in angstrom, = 5430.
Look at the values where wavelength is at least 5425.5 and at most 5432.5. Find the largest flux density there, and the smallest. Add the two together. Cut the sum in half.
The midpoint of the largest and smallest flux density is 5.51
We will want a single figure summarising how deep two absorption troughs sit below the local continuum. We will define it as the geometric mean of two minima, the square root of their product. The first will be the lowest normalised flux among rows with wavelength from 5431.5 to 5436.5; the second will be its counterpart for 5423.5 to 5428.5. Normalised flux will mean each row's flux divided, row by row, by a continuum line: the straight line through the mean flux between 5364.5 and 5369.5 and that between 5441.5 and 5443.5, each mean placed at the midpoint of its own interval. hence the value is 0.887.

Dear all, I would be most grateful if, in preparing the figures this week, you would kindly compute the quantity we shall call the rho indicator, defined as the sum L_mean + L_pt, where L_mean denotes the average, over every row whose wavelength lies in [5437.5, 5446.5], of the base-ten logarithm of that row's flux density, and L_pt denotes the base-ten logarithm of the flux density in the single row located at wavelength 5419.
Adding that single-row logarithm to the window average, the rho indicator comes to 1.51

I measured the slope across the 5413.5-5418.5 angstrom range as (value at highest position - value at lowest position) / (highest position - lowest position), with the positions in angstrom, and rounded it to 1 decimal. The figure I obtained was -0.3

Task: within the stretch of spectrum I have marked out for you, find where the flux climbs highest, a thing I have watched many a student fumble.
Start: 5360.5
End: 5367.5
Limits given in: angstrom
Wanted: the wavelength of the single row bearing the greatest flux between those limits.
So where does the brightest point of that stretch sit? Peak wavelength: 5361 angstrom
